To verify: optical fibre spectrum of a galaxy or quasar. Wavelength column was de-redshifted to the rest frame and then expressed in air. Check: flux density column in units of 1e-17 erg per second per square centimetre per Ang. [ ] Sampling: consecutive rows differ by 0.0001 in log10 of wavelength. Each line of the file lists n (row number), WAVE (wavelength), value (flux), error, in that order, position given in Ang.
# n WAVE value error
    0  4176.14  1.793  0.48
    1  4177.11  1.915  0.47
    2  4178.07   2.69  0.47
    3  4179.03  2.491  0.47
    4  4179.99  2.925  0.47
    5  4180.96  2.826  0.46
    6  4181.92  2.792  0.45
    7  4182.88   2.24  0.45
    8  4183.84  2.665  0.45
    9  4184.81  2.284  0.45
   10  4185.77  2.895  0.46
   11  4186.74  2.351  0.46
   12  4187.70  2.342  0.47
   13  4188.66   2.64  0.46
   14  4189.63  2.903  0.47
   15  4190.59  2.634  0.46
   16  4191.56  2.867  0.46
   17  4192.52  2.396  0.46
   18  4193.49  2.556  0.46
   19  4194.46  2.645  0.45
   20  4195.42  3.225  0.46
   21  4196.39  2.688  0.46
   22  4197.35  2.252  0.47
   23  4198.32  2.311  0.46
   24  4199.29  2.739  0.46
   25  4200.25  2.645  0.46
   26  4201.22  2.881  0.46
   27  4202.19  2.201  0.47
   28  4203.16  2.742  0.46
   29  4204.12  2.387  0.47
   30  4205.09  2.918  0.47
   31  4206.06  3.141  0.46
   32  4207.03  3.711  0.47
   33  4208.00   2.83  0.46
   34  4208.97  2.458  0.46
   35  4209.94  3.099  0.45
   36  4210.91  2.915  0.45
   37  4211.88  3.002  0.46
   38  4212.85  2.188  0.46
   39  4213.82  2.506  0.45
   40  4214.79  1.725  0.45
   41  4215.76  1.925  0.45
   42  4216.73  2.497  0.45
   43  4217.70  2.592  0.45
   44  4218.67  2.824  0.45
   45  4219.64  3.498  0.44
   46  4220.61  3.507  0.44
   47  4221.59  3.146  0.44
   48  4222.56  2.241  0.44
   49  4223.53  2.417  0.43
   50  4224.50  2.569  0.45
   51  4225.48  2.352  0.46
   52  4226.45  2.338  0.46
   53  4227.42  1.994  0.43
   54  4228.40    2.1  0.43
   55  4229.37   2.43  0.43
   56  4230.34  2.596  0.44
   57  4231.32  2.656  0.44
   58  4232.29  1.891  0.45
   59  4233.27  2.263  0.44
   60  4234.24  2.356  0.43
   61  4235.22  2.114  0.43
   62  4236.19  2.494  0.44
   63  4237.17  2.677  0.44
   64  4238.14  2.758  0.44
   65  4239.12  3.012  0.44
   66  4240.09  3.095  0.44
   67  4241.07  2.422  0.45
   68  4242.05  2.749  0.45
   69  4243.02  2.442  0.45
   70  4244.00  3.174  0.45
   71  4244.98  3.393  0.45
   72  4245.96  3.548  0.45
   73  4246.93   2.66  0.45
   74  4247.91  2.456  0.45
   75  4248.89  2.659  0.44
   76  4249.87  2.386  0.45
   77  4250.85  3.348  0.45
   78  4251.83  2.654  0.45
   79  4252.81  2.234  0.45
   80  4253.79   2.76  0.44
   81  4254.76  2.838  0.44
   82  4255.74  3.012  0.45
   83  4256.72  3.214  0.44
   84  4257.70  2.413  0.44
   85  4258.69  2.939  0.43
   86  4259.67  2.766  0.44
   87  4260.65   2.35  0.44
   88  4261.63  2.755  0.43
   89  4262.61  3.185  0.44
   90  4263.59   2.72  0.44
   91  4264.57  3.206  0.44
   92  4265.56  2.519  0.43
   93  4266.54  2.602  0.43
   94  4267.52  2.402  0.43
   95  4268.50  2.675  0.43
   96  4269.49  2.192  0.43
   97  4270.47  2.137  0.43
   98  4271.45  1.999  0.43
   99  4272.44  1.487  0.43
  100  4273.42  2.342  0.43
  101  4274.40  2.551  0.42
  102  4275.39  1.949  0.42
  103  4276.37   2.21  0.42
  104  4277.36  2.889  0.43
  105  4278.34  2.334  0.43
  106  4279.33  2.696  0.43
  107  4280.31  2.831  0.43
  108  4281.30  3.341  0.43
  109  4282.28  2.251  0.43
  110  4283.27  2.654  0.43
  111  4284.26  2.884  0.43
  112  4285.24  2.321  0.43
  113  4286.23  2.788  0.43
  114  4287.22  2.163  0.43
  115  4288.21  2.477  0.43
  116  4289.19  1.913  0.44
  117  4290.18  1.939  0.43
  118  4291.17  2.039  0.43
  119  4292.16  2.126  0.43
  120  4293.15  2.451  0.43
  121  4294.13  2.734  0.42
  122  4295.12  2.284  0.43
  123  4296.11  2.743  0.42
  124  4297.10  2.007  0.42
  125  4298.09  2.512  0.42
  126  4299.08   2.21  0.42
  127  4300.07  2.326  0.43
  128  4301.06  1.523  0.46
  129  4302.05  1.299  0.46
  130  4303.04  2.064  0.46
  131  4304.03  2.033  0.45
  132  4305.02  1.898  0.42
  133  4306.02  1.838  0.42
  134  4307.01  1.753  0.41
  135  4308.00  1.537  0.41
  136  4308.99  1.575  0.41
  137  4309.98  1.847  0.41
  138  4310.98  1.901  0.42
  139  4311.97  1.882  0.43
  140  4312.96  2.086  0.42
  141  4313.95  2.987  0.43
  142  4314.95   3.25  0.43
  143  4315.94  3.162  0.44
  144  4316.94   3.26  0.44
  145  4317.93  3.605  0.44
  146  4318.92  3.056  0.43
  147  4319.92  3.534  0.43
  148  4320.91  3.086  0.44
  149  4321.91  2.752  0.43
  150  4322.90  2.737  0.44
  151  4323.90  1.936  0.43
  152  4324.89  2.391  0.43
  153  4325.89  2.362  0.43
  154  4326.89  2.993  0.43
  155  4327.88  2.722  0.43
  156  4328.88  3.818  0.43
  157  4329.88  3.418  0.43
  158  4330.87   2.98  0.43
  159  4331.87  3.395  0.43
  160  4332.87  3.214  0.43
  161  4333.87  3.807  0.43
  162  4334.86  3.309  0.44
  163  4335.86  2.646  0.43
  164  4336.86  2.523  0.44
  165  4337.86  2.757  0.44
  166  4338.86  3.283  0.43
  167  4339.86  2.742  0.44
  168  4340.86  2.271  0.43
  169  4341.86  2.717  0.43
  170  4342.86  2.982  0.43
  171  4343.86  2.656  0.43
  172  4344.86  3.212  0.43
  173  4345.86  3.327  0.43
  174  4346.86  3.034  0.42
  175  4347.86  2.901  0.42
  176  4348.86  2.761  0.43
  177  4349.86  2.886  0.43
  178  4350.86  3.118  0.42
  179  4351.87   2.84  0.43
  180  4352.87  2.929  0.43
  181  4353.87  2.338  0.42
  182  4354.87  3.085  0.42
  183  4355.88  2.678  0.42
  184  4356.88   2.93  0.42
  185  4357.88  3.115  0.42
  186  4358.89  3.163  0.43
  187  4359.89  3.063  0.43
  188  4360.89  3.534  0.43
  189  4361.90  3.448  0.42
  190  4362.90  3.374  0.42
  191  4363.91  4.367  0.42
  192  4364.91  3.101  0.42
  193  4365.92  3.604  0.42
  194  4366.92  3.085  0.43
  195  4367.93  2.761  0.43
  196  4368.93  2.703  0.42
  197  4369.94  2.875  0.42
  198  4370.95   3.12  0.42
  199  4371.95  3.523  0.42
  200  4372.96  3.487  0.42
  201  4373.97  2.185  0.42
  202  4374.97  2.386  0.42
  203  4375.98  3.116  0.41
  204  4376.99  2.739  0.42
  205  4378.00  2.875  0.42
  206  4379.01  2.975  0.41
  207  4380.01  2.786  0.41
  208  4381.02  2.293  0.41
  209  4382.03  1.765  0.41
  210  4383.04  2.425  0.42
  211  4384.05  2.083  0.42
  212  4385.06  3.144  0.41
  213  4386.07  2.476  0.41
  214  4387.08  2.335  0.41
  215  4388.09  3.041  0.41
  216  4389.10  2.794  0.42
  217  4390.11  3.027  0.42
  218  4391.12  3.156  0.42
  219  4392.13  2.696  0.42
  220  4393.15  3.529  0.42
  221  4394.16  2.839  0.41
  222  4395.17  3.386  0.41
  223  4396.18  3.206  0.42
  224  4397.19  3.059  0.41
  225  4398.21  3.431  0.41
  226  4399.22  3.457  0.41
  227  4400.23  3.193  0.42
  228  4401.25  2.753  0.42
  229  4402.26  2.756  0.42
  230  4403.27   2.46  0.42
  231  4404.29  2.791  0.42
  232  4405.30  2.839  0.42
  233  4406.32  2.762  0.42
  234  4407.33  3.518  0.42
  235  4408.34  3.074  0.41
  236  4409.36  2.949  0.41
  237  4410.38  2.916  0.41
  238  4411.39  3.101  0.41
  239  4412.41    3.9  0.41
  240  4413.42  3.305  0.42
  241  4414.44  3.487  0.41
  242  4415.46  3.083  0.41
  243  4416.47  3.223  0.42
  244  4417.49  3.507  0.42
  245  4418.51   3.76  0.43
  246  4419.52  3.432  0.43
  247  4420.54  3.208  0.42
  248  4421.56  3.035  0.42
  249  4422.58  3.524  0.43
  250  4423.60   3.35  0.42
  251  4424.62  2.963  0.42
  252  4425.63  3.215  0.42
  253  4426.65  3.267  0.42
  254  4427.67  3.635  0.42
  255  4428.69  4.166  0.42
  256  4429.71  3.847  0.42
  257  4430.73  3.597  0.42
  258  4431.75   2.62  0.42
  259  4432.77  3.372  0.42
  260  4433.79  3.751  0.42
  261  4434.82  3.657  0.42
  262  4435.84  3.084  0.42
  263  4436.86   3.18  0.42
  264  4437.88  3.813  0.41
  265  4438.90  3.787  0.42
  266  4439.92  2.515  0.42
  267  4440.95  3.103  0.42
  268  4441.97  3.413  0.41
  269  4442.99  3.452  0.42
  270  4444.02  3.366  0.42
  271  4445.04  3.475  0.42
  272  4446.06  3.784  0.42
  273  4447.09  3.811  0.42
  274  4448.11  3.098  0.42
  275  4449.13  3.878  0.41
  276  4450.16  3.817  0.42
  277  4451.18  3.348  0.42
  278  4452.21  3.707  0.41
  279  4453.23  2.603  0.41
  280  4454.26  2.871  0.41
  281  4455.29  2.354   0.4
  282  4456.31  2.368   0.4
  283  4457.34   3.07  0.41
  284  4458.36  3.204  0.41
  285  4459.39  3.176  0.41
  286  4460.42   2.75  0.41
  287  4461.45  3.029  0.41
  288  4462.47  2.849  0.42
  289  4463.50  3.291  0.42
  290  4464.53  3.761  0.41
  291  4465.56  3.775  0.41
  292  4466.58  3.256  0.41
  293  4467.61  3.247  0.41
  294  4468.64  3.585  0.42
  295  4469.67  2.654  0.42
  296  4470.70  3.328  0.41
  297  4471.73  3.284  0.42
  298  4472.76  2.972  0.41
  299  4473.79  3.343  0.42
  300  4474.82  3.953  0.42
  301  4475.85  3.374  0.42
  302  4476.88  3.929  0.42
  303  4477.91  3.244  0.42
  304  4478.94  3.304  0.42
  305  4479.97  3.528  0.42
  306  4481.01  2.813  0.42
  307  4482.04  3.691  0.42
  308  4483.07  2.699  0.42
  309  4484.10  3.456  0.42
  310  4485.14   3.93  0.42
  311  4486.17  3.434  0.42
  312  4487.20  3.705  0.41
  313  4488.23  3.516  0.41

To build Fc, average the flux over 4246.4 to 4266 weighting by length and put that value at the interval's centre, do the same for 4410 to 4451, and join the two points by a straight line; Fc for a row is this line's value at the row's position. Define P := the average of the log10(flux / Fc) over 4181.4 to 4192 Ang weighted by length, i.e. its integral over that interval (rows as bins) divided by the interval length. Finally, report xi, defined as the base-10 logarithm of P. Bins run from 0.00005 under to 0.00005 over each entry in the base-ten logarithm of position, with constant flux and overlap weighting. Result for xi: -1.79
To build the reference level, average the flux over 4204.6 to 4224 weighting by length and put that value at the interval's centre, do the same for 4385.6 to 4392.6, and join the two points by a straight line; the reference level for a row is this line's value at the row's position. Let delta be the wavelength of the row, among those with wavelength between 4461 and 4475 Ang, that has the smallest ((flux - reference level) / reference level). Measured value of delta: 4469.67 Ang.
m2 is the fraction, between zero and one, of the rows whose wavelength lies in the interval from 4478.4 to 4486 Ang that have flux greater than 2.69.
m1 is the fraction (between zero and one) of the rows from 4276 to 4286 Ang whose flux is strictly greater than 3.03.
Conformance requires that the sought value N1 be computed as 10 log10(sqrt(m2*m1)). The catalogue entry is -5.0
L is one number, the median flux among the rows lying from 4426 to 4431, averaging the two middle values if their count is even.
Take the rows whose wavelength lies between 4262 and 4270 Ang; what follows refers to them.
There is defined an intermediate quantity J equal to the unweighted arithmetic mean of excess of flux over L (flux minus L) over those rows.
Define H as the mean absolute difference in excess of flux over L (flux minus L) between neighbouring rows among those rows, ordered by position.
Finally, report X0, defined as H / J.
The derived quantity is -0.40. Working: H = 0.38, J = -0.95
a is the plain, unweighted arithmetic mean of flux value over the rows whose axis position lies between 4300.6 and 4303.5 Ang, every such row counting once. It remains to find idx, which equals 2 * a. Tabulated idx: 3.26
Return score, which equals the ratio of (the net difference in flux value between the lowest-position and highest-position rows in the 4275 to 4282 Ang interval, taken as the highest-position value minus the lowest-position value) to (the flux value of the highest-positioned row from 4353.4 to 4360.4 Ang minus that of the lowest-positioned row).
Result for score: 1.9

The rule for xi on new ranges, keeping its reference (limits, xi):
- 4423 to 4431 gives -1.98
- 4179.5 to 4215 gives -1.72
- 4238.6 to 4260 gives -1.94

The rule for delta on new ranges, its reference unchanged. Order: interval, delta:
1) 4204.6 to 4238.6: 4214.79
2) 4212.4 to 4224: 4214.79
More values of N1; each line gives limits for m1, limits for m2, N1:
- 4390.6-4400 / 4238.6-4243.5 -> -1.7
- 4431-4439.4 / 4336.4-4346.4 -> -1.1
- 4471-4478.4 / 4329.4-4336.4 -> -0.7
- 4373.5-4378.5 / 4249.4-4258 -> -4.8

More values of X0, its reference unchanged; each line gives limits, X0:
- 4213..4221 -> -0.37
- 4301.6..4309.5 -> -0.10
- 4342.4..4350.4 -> -0.36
